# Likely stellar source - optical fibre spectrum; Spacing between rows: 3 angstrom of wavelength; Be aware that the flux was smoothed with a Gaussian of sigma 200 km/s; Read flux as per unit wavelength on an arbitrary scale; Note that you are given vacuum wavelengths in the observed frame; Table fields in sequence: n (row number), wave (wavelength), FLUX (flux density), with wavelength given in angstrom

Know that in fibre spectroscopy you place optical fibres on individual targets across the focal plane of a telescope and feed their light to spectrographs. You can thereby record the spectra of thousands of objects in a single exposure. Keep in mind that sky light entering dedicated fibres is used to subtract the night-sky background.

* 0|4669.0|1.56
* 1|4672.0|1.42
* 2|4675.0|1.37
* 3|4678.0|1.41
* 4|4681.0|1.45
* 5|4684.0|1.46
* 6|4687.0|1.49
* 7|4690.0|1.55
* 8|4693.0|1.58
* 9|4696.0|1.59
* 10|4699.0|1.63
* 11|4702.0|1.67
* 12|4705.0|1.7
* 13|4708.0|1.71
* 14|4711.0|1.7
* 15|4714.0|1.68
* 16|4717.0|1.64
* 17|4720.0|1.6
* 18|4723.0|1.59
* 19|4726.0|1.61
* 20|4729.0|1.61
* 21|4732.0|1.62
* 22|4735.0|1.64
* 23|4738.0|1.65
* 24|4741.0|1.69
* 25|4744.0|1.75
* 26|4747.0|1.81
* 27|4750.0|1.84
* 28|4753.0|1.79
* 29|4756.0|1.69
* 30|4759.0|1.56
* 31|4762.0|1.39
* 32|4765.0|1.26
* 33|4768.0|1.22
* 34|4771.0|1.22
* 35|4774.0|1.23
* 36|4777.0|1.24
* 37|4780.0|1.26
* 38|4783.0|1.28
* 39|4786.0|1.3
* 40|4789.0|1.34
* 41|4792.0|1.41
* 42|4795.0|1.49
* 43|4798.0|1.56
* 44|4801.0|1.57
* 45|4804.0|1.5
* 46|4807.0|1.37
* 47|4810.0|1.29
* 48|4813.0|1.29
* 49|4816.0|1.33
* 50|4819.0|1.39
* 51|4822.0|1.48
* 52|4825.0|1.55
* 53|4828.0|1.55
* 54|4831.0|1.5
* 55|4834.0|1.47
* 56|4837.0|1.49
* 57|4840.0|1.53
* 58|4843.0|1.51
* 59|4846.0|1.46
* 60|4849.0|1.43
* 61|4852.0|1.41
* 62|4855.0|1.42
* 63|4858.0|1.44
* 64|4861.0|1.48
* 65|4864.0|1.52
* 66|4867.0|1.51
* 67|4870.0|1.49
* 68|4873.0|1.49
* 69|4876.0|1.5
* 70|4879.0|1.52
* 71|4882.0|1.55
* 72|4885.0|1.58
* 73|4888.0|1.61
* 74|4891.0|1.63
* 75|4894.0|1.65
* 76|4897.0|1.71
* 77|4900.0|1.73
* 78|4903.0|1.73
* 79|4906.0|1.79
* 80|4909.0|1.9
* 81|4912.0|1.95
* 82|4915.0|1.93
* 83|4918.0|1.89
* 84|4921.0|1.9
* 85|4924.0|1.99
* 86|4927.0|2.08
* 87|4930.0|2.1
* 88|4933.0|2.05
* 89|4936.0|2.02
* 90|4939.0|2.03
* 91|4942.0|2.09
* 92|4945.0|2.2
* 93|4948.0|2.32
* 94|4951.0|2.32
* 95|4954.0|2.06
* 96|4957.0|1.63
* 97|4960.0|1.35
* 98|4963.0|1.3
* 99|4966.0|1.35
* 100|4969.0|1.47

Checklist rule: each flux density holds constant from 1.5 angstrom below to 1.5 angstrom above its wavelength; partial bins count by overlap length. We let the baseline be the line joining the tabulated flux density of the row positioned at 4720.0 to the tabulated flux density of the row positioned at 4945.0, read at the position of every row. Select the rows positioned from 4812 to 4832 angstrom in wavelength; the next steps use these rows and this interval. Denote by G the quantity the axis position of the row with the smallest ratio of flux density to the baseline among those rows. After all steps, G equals 4813.0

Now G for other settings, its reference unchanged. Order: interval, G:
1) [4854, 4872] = 4855.0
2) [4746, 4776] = 4771.0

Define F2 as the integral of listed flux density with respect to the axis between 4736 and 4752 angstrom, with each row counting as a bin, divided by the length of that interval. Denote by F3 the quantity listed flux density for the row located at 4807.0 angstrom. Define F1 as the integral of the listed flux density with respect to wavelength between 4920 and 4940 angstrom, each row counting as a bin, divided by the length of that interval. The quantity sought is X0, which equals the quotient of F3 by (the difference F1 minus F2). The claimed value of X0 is 5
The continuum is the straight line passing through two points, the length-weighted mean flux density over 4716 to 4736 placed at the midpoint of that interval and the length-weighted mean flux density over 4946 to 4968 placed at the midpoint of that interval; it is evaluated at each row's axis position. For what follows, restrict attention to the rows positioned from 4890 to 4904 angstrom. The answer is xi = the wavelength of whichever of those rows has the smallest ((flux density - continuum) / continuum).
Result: 4891.0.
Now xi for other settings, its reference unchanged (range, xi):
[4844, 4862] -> 4852.0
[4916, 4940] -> 4918.0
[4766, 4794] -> 4771.0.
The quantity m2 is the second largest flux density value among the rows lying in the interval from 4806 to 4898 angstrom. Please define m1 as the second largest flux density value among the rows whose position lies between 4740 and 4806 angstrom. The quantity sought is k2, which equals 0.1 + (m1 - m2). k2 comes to 0.3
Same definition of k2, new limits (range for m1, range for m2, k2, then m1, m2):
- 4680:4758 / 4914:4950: -0.3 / 1.81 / 2.2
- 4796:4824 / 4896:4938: -0.4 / 1.56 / 2.08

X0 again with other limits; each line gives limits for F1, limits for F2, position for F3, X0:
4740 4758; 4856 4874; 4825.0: 6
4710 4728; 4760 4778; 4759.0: 4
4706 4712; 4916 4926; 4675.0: -6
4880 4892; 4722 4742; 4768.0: -29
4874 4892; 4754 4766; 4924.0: 31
